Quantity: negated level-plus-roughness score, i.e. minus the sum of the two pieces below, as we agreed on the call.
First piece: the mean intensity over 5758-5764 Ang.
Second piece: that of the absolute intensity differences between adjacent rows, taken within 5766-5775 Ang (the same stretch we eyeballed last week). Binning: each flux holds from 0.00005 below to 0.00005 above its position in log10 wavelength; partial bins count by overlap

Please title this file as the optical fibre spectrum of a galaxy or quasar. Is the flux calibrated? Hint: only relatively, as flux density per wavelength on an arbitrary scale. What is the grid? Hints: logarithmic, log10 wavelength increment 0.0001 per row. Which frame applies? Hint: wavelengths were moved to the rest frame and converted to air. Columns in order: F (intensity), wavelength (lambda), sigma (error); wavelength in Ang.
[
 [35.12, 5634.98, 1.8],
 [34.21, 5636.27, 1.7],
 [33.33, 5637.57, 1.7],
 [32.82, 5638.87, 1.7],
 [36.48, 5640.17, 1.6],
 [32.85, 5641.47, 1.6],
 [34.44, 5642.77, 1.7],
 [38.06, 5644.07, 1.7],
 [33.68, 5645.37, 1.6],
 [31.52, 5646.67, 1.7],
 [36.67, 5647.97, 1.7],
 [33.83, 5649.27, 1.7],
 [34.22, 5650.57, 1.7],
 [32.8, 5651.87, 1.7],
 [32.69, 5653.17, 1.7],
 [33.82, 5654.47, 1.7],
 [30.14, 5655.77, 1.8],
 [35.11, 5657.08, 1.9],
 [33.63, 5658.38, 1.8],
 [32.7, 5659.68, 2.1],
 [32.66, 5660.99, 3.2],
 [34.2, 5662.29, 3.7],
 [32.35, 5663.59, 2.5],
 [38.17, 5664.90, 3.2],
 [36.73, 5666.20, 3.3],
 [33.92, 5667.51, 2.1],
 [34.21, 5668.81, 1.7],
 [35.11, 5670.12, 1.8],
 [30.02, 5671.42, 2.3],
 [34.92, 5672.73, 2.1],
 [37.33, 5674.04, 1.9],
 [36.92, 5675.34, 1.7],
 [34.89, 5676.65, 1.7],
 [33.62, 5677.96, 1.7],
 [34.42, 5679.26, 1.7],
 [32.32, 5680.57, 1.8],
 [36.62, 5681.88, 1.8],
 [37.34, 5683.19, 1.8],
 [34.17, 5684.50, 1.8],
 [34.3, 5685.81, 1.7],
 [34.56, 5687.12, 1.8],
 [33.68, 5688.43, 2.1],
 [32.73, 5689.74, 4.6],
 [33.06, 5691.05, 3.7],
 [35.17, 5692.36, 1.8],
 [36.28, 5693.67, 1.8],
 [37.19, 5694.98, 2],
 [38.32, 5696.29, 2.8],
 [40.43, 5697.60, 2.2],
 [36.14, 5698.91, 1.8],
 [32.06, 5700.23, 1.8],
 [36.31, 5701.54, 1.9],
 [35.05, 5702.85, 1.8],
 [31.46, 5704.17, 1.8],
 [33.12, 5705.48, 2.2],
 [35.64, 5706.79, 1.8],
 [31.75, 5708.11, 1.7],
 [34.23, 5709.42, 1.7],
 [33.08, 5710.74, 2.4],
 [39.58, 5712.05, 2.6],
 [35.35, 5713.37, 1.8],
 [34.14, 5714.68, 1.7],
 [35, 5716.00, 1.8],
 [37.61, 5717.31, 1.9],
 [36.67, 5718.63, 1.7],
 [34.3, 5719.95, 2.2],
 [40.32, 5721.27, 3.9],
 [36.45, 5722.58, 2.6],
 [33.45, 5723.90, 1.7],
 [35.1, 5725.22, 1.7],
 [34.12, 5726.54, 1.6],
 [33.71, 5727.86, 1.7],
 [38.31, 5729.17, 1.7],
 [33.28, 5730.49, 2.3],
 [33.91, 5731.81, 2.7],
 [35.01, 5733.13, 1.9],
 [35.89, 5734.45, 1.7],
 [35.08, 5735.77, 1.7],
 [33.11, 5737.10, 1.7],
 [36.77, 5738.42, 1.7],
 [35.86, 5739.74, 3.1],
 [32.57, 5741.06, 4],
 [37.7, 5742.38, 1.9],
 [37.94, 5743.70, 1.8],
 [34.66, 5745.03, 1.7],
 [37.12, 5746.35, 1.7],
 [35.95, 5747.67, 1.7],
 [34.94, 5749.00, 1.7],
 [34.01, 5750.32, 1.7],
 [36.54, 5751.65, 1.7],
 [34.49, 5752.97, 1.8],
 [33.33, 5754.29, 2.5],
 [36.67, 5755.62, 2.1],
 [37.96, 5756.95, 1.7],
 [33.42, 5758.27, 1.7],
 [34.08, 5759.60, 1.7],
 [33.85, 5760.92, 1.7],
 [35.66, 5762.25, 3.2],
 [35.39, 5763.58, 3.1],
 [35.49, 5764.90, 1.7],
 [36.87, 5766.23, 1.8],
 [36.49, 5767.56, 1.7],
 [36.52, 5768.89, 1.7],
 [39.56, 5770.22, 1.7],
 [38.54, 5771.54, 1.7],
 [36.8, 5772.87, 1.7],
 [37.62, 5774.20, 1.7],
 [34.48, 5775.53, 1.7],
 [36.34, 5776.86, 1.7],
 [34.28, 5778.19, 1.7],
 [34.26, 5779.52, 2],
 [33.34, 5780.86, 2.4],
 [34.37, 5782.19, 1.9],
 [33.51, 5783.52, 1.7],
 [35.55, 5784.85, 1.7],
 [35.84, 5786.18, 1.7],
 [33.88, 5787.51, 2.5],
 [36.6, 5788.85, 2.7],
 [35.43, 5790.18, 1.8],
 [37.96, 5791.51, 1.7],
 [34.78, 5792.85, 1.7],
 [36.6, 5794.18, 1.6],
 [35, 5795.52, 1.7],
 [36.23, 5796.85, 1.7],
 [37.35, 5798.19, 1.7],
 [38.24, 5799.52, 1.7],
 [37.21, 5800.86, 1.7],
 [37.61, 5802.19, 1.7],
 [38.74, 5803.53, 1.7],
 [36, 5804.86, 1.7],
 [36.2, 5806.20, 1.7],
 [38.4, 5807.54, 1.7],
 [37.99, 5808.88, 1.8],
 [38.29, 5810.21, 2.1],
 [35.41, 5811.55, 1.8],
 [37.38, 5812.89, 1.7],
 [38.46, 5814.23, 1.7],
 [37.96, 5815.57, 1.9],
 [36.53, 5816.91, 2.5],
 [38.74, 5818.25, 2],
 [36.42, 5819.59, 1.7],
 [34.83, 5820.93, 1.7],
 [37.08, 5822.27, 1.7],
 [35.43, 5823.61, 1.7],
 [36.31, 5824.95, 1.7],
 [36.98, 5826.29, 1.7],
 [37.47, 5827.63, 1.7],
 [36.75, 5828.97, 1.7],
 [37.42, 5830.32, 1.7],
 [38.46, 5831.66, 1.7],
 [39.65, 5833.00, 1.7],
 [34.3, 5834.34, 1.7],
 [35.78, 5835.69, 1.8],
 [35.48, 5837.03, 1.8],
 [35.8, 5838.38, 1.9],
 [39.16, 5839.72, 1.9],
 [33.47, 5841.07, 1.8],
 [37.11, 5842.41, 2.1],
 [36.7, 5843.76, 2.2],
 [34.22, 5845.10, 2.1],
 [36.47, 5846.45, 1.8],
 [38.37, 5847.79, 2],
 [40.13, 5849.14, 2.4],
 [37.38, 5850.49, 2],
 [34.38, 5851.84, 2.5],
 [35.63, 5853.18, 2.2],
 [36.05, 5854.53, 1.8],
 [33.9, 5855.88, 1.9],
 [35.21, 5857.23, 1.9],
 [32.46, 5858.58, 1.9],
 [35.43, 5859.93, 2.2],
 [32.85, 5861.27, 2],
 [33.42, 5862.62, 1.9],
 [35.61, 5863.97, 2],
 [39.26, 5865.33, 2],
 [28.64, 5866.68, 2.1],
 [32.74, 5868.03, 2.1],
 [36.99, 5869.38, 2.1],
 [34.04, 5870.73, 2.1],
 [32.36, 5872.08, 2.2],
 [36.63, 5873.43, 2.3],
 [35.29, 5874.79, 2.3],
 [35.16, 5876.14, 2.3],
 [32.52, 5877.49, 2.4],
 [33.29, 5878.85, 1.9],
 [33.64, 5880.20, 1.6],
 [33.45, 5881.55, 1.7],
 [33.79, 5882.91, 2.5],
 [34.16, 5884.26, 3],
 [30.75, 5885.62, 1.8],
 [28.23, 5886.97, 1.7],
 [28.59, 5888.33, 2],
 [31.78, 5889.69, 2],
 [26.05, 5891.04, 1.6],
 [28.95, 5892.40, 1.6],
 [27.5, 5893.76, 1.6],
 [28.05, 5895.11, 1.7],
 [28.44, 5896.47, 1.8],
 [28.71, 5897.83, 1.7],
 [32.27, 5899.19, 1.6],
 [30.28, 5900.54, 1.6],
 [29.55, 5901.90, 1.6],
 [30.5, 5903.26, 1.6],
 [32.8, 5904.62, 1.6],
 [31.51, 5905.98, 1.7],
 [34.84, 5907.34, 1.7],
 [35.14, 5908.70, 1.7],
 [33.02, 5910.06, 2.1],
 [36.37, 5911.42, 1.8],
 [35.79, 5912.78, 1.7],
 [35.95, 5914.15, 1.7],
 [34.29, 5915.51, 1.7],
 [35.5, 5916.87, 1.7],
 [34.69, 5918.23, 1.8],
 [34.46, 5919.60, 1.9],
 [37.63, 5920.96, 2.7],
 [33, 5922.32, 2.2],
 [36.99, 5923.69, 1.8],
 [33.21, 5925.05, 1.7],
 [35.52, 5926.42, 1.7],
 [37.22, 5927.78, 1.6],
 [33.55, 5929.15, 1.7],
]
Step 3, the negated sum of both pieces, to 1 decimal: -35.7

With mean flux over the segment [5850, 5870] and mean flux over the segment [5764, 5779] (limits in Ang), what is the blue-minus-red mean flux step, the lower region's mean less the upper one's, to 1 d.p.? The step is 2.0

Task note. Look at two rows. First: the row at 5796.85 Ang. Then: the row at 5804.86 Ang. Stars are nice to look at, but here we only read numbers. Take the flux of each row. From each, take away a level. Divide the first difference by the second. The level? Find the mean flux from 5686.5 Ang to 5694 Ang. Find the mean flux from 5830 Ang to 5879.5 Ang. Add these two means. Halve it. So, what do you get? 1.2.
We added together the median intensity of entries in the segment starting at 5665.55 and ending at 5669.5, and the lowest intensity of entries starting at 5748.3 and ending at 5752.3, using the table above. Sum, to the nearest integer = 68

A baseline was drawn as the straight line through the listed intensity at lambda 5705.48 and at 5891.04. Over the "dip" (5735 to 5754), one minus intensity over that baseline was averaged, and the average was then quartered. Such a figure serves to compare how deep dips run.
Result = -0.03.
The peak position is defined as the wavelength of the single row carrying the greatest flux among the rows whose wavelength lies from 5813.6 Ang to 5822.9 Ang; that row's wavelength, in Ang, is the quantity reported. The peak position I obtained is 5818.25 Ang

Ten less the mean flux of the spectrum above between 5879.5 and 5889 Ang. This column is -21.8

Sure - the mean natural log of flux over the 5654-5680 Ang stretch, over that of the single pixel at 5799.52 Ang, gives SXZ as 0.969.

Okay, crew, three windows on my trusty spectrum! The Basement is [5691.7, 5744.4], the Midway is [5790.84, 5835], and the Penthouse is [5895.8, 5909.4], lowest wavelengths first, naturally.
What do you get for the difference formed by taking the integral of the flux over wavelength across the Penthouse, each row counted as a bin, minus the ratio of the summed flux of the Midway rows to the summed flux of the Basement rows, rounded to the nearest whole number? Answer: 426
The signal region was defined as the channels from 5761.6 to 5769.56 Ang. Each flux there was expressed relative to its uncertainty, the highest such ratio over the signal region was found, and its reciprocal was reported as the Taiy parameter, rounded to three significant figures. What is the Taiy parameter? 0.0465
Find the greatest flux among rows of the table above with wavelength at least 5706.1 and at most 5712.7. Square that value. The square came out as 1567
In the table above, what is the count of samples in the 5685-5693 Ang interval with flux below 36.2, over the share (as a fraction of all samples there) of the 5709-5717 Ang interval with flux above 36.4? 36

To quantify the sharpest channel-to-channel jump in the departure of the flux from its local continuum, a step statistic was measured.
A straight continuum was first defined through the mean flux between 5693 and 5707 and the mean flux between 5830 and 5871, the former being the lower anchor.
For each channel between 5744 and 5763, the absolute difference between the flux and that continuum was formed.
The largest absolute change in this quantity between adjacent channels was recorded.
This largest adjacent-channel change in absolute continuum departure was 1.8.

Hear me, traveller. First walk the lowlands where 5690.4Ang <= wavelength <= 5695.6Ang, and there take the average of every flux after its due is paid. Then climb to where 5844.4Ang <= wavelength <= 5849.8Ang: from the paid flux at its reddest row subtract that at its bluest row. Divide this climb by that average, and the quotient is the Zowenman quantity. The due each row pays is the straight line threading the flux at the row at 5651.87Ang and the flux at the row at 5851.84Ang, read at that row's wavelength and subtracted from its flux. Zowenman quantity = 2.6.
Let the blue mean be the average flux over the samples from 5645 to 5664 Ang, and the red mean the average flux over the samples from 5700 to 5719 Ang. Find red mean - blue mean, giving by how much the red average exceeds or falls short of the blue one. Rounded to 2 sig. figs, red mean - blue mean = 1.4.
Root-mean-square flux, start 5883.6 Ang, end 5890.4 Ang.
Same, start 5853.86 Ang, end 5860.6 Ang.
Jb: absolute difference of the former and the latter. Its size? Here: 3.9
